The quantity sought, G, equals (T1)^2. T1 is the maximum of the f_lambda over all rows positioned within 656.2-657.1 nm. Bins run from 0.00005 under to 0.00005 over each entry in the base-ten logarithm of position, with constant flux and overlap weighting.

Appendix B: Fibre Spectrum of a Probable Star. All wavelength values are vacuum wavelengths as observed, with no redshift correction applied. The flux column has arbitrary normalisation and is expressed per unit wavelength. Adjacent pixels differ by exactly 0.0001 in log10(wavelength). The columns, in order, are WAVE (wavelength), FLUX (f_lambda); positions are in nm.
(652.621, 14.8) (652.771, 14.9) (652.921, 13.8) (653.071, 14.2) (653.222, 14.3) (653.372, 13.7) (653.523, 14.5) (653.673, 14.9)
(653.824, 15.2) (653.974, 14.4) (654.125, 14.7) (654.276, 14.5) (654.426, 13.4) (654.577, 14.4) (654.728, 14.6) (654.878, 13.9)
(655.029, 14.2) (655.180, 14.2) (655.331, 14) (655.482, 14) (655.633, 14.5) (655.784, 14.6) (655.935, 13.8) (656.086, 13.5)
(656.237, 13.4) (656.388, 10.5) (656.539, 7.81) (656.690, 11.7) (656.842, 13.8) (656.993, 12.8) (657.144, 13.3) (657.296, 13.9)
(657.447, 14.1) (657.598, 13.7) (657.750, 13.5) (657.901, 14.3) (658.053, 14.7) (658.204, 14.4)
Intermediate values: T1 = 13.8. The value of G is 190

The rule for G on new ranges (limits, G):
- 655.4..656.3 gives 213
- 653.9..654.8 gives 216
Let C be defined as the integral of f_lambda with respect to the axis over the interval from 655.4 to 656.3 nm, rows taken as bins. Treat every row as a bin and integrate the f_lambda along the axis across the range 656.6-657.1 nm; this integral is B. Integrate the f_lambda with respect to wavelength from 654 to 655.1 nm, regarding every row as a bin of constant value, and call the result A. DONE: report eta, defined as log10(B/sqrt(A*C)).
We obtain -0.35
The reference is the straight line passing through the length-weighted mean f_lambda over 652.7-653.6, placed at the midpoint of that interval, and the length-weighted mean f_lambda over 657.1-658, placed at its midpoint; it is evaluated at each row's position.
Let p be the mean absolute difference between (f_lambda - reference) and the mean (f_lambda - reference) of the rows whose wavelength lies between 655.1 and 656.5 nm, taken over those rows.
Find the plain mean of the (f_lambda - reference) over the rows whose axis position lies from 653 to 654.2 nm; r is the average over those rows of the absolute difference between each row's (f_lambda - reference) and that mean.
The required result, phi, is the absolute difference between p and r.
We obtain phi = 0.38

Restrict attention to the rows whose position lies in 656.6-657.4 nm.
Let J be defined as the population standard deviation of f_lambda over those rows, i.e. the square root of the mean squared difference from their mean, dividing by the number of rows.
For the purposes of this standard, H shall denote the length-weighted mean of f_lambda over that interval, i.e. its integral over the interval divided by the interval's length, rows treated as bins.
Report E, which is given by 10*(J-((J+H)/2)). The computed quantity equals -61.2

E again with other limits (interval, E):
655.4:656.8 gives -52.8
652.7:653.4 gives -69.0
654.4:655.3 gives -68.8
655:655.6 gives -70.1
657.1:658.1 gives -67.4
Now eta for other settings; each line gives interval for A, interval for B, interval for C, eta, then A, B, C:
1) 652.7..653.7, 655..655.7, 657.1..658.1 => -0.15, 14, 10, 14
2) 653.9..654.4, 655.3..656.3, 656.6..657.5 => 0.18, 7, 14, 12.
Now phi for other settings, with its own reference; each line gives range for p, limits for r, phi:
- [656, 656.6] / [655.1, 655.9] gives 1.88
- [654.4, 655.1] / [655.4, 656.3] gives 0.01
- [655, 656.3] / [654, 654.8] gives 0.07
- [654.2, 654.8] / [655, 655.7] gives 0.27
